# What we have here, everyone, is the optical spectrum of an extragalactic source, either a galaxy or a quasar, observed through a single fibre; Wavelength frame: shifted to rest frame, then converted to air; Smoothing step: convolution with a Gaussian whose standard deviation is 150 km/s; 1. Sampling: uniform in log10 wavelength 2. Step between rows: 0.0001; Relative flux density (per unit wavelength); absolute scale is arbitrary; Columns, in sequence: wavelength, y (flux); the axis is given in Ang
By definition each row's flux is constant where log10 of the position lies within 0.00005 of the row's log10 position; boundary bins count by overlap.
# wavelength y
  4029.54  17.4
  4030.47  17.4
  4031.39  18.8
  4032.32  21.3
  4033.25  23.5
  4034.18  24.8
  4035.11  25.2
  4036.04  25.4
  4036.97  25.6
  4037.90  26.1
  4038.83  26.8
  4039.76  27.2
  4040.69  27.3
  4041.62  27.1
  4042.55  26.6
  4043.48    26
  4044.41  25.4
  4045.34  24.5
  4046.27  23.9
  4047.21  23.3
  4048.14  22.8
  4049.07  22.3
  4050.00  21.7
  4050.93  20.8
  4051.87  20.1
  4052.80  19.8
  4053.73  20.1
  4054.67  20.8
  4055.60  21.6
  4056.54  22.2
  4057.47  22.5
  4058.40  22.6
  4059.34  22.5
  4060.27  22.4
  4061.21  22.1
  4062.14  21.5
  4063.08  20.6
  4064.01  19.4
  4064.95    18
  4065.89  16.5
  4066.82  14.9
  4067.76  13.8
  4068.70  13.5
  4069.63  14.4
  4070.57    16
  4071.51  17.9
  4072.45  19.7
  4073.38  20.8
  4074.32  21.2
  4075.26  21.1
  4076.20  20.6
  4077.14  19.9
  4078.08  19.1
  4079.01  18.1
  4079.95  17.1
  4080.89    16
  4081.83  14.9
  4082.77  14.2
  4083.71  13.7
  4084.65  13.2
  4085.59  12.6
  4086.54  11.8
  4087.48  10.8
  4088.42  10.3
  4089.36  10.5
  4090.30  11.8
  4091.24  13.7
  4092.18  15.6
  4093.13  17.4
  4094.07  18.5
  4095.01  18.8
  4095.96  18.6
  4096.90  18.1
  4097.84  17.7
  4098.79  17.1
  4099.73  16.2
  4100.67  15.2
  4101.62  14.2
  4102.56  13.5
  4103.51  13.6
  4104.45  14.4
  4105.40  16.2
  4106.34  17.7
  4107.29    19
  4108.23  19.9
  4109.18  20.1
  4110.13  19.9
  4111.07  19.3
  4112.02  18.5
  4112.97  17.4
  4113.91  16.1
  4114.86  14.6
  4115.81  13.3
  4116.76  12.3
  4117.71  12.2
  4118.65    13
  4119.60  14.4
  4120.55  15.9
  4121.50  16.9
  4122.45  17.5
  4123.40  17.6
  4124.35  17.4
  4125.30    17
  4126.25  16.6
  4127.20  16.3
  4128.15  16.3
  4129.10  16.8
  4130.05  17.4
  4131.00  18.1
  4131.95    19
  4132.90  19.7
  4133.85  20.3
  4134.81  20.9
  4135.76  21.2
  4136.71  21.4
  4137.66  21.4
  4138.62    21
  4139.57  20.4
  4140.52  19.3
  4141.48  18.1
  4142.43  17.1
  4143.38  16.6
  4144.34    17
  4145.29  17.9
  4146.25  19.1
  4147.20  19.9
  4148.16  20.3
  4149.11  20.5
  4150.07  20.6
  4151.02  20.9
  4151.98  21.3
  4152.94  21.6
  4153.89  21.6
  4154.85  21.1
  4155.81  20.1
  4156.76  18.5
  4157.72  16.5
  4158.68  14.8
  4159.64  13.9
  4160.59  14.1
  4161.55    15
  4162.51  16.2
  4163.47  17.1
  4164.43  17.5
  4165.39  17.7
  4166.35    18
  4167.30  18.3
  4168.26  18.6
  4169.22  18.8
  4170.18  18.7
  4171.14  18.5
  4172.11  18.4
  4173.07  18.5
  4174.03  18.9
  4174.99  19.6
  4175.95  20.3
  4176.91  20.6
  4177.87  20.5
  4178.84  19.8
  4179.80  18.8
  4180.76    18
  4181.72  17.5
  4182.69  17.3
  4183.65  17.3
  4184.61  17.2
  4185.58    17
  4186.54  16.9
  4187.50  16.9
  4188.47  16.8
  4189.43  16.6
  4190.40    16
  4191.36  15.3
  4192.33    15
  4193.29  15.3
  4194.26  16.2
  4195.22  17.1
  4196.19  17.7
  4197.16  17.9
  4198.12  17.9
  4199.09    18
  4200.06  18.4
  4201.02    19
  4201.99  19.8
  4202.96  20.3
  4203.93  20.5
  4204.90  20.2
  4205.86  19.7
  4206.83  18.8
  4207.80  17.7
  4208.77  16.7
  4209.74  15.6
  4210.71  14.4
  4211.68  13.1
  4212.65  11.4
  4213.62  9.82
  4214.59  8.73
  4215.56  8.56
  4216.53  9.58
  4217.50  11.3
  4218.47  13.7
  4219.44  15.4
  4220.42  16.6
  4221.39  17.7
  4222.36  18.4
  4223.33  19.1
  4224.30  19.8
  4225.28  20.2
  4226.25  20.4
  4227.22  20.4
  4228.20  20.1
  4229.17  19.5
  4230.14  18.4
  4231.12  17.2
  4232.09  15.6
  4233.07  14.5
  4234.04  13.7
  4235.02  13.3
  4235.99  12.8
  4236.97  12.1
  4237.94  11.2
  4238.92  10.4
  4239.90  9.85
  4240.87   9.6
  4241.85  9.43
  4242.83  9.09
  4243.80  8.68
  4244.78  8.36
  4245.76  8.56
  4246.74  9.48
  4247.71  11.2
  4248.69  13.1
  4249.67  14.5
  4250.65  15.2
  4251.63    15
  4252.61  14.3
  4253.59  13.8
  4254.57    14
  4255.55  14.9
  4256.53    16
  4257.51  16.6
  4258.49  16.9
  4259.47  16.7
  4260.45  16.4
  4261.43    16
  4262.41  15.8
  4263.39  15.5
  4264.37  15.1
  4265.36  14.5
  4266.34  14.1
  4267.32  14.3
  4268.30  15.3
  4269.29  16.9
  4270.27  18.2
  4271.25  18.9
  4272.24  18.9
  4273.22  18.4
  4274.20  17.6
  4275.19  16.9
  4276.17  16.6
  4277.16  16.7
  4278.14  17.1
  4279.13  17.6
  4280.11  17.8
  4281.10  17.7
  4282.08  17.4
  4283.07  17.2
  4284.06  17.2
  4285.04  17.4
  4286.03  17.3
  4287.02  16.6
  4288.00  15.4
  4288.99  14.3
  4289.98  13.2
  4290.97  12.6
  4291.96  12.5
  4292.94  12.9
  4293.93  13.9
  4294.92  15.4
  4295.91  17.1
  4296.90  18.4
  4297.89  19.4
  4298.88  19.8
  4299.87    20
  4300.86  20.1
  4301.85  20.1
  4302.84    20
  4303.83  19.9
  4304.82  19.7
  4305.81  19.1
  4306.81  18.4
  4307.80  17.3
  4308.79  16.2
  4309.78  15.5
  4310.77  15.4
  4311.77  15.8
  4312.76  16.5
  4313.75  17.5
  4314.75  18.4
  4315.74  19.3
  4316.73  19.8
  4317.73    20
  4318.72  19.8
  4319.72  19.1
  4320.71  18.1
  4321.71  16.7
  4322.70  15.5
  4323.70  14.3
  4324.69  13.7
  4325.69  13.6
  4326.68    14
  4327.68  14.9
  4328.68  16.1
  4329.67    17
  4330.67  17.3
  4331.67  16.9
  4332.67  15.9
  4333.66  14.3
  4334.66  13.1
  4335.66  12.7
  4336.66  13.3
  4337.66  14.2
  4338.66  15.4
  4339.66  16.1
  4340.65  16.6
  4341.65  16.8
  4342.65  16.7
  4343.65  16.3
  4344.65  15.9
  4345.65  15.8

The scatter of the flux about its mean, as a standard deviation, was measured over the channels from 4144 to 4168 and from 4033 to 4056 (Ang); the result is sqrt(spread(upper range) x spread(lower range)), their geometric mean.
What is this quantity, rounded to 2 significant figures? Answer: 2.4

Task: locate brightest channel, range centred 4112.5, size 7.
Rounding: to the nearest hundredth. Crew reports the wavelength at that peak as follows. 4109.18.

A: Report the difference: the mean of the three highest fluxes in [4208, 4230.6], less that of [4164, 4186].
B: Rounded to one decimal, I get -0.1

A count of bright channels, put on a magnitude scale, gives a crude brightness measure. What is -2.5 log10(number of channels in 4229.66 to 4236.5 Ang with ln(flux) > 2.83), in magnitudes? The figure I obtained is -0.8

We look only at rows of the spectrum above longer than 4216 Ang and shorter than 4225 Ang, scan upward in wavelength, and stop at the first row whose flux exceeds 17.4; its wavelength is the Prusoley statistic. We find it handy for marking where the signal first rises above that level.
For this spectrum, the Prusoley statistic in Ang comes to 4221.39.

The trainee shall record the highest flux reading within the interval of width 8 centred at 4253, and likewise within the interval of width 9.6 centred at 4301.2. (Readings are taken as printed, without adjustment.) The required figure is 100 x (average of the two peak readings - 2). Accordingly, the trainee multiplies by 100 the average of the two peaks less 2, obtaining 1605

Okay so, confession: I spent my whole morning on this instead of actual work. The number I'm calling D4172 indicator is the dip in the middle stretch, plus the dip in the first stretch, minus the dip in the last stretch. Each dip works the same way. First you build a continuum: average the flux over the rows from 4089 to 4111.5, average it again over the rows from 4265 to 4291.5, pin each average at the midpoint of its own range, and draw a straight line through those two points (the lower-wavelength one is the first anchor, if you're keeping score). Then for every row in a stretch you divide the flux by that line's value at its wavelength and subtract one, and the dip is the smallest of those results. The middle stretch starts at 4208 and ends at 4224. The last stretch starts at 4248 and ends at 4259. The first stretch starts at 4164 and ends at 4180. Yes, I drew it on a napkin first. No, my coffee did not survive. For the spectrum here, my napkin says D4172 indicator -0.22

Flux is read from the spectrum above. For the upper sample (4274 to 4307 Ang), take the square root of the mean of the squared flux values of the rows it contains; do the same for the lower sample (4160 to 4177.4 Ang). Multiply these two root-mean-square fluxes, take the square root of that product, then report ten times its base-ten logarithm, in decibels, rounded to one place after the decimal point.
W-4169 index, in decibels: 12.5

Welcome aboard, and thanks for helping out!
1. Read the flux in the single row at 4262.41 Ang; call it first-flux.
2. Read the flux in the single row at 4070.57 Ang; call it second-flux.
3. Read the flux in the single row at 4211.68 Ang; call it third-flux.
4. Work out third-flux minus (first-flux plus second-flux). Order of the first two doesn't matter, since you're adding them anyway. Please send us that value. -18.7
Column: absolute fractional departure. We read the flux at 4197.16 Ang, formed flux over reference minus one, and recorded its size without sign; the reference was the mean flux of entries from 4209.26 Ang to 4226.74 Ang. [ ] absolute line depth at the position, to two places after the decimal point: 0.22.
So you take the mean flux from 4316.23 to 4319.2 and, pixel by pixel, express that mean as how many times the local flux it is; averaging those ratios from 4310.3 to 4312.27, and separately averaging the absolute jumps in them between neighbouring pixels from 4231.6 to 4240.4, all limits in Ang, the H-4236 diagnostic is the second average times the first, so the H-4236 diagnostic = 0.118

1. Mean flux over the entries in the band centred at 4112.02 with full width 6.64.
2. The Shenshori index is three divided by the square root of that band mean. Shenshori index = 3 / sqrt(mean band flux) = 0.71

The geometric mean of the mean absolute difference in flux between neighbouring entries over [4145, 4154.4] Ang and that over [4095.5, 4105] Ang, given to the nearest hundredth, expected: 0.52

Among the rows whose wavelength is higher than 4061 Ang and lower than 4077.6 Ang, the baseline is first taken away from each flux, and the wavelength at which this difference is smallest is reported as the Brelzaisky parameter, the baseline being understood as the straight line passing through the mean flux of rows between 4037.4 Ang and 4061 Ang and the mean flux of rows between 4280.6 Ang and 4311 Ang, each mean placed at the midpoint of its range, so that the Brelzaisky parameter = 4068.70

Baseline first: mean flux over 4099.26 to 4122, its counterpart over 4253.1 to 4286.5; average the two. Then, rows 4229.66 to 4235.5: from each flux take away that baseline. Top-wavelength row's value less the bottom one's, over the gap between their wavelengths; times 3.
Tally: -3.1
